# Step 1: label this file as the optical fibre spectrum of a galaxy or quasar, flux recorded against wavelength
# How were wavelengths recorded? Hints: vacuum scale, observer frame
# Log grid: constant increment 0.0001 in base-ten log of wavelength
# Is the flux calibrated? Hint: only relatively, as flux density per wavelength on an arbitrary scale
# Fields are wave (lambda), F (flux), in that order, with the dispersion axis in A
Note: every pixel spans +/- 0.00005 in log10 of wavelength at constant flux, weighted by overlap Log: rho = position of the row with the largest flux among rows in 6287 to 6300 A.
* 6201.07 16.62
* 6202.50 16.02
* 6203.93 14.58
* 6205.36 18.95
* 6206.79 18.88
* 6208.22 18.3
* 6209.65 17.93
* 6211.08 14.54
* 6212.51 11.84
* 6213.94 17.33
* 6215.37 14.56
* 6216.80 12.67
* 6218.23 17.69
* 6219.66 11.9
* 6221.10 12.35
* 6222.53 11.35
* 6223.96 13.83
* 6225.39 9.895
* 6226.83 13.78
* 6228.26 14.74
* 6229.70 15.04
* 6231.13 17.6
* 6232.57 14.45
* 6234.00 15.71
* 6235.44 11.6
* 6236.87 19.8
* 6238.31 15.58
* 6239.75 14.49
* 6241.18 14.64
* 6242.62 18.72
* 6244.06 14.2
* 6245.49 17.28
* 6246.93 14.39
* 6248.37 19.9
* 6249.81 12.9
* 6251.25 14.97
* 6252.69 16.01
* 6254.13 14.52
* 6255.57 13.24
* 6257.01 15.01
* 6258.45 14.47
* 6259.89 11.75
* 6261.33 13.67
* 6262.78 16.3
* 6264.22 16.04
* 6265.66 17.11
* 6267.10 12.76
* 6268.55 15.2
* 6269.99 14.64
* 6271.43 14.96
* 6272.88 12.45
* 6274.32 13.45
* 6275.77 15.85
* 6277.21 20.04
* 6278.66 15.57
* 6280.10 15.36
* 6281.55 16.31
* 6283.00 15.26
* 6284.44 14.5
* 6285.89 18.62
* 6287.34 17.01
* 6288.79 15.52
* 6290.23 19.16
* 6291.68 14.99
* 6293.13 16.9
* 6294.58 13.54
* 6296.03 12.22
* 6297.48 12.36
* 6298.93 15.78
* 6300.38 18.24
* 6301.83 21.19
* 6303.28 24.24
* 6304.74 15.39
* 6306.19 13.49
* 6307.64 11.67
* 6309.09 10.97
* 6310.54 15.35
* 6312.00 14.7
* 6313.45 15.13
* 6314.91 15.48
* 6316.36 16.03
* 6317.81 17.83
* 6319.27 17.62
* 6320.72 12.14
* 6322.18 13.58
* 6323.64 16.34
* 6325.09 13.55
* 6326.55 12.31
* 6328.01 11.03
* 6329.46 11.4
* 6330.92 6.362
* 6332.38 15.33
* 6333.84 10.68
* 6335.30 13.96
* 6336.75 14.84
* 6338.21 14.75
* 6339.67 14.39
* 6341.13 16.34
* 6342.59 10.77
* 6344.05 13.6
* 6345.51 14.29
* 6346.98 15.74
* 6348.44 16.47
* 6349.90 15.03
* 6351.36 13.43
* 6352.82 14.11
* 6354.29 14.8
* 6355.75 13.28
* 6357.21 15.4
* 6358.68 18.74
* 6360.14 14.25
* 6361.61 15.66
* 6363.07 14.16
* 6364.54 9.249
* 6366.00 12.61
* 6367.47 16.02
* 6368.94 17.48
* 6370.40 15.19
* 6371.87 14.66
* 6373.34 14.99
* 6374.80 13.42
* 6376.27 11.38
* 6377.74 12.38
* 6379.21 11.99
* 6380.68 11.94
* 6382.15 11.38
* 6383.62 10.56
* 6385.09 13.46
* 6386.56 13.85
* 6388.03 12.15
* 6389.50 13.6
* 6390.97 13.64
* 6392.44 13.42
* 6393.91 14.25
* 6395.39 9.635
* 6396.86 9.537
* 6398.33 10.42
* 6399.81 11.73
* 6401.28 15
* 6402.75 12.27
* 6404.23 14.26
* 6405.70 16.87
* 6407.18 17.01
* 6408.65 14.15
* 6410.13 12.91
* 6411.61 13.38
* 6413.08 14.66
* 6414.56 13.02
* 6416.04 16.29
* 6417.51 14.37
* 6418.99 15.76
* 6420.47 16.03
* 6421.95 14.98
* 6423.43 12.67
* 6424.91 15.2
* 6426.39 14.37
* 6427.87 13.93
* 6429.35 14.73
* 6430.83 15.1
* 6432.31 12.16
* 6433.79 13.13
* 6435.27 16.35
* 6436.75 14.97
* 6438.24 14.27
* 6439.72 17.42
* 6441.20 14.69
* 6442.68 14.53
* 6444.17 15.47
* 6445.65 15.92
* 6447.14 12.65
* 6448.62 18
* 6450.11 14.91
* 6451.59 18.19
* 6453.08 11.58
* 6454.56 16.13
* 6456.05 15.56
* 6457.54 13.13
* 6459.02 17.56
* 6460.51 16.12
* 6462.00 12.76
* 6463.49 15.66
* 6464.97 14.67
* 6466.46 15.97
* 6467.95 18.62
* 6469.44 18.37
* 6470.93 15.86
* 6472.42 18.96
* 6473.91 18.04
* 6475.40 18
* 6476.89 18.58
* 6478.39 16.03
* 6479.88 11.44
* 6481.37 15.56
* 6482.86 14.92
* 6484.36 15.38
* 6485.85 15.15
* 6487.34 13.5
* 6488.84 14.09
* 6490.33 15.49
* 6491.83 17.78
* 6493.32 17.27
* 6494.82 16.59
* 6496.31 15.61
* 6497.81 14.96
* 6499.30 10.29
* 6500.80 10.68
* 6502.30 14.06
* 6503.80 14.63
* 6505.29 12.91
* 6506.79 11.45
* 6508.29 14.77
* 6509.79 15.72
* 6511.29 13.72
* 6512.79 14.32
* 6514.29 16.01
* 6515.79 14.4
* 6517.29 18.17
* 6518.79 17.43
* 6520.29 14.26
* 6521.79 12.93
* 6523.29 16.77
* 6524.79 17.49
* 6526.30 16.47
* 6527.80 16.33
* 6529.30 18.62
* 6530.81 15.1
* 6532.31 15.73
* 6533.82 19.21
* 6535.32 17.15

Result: 6290.23 A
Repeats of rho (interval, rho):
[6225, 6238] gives 6236.87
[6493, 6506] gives 6493.32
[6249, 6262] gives 6252.69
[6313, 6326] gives 6317.81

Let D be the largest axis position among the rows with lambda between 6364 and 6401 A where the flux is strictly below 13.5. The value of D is 6399.81 A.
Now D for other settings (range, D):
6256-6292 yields 6274.32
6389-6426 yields 6423.43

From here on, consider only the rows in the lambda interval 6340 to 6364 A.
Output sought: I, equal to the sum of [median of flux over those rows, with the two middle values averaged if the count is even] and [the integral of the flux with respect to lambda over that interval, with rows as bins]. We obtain 367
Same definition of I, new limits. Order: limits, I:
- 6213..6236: 337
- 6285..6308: 391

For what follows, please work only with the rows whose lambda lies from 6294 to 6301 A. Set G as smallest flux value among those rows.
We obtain 12.22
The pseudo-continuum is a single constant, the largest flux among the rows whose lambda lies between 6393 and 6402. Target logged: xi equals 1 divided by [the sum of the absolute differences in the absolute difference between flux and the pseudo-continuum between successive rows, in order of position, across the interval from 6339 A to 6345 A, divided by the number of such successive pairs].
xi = 0.47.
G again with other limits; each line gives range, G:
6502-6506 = 12.91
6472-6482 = 11.44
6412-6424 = 12.67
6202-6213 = 11.84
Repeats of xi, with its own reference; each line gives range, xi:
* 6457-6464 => 0.83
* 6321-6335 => 0.39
